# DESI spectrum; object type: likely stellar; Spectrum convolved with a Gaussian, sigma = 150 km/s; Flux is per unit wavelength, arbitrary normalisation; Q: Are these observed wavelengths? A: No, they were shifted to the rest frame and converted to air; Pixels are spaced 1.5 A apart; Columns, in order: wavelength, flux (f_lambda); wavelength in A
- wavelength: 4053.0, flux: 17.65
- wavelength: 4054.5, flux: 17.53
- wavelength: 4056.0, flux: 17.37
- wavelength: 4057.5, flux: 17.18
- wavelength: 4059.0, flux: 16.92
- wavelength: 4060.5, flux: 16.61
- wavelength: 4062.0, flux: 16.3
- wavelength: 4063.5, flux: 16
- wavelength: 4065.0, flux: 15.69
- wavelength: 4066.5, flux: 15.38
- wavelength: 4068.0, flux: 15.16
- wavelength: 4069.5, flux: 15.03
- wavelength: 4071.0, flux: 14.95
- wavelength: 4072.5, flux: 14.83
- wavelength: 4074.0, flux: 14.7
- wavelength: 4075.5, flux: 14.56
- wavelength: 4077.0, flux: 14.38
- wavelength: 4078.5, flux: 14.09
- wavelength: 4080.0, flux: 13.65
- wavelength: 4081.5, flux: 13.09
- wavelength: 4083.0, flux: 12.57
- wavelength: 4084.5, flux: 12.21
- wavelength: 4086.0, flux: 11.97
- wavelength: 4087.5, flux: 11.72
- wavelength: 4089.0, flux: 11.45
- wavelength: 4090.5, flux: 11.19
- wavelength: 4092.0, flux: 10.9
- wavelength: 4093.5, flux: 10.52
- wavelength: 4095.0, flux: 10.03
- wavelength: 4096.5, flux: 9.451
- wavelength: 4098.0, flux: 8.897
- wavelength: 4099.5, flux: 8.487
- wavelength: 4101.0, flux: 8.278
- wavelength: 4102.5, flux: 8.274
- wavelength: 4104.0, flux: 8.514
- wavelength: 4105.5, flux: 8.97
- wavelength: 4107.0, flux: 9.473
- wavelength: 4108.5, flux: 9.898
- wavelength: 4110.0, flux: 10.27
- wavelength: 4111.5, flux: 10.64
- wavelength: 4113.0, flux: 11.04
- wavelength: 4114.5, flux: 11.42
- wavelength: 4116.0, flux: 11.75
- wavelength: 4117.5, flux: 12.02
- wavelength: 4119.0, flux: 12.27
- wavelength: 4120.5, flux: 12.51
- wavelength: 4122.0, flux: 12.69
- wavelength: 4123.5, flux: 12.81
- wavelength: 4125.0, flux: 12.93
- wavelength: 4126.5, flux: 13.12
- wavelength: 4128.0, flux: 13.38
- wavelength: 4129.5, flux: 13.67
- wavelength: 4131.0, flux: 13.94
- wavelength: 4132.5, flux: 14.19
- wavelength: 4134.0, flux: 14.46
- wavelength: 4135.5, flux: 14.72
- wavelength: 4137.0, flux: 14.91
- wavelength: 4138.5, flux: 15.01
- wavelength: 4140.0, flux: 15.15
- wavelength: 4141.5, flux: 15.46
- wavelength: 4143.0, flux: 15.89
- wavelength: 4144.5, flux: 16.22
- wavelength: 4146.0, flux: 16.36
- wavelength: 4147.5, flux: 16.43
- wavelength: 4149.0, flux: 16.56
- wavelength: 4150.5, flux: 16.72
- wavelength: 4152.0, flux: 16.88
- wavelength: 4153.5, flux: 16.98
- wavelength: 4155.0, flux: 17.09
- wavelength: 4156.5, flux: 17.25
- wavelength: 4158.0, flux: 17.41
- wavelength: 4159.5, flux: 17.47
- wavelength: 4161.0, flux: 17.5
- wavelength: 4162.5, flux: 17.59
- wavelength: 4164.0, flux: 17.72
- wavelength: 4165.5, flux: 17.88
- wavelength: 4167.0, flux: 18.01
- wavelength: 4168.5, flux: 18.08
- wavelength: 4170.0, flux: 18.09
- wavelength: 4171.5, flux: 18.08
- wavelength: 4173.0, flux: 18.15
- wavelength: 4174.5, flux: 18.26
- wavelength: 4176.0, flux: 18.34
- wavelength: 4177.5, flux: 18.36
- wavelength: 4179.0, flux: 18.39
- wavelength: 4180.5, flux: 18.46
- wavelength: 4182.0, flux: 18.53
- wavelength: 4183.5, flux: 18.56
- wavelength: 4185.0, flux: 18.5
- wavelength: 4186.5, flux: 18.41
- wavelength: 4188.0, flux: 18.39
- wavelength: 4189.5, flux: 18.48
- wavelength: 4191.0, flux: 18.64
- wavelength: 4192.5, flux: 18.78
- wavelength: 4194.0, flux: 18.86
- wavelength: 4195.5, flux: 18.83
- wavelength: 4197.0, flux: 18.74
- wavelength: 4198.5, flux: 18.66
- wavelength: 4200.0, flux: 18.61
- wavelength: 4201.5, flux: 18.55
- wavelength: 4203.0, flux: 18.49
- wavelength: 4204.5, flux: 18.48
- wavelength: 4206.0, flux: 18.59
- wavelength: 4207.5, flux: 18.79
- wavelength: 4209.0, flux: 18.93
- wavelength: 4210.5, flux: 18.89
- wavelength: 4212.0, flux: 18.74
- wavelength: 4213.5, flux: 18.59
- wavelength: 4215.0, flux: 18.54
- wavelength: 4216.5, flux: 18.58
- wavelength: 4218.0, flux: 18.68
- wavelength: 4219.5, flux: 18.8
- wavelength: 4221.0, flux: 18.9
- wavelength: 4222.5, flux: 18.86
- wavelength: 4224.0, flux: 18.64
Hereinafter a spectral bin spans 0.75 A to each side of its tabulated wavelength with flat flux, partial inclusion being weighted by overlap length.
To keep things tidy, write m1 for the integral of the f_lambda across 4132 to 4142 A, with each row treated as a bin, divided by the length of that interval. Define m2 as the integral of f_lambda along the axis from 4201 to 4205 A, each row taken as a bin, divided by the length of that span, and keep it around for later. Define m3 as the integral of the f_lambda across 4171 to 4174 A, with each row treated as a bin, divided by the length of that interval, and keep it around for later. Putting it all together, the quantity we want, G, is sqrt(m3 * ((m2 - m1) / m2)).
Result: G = 1.89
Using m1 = 15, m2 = 18.5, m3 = 18.1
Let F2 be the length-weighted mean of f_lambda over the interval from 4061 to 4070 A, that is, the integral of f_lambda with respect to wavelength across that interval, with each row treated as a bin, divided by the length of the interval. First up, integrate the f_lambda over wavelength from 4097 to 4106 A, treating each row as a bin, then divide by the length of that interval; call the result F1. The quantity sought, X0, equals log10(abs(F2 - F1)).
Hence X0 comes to 0.8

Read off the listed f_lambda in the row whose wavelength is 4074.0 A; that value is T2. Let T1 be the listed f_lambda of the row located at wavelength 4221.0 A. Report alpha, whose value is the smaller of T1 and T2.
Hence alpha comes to 15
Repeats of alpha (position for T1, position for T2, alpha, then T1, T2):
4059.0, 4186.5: 17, 16.92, 18.41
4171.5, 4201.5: 18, 18.08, 18.55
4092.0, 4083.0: 11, 10.9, 12.57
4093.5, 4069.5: 11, 10.52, 15.03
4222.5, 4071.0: 15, 18.86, 14.95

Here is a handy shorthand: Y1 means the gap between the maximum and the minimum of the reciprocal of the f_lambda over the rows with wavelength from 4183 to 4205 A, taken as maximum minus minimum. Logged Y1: 0.001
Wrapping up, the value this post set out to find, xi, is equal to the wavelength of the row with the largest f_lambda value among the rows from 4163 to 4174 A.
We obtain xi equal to 4173.0 A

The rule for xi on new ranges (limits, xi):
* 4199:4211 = 4209.0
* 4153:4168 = 4167.0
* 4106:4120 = 4119.0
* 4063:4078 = 4063.5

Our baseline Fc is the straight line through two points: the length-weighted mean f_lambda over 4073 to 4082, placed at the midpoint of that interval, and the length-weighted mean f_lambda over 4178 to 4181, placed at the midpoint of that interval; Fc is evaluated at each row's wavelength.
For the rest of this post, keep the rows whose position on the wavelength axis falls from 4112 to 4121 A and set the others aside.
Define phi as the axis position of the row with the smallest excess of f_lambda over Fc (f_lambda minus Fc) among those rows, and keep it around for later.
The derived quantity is 4113.0 A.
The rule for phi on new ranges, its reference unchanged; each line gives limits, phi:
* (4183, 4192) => 4188.0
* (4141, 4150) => 4141.5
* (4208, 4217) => 4216.5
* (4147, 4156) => 4147.5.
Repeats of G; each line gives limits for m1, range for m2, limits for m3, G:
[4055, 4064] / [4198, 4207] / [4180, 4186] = 1.34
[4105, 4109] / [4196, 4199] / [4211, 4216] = 3.04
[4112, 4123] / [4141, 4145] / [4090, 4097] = 1.60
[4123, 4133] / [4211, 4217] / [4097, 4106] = 1.55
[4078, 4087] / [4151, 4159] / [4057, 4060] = 2.06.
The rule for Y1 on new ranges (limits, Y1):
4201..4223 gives 0.001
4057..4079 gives 0.013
